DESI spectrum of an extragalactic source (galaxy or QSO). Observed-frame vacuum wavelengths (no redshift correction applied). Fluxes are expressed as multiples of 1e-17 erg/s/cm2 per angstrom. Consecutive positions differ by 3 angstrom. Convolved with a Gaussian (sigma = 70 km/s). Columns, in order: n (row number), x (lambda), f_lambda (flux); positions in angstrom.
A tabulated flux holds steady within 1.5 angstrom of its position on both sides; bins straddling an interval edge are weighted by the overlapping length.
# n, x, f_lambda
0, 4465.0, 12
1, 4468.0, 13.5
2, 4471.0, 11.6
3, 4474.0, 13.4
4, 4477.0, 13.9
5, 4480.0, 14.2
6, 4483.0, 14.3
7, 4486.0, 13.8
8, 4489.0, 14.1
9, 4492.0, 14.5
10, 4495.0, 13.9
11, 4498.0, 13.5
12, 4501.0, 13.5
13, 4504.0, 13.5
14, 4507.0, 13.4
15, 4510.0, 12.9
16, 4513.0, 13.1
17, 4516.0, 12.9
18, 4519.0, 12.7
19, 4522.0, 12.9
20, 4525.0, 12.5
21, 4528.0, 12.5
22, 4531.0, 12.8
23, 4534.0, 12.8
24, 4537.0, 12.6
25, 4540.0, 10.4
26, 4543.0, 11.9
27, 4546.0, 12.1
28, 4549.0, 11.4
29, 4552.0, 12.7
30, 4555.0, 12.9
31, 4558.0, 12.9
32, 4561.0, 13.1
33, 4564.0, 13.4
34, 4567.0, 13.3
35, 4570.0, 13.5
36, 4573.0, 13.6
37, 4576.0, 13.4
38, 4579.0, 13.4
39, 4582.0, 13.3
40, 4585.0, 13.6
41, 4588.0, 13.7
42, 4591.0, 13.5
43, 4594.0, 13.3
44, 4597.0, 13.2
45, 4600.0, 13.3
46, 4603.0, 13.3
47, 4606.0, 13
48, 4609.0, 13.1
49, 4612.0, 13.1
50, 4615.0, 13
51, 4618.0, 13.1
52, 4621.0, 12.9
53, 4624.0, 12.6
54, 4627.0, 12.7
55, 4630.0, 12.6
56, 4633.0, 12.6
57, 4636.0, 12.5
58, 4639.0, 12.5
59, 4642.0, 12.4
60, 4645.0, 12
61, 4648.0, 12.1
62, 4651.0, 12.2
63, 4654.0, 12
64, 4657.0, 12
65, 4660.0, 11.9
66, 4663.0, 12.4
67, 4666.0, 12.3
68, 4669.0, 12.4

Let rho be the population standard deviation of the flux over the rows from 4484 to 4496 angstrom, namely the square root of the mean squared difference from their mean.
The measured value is 0.27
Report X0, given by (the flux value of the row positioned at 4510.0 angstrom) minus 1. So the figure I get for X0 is 11.9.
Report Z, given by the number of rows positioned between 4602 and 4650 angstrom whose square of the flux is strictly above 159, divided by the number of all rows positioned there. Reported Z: 0.5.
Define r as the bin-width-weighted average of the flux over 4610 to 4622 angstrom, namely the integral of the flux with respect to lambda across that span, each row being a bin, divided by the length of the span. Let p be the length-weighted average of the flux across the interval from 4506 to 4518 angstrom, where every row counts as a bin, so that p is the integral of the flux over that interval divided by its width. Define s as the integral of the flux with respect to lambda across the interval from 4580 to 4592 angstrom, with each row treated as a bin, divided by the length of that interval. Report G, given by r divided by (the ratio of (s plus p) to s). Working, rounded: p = 13.0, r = 13.0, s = 13.5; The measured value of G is 6.63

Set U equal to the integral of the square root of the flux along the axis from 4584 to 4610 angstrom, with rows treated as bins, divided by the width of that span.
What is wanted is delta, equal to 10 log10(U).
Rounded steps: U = 3.65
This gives 5.62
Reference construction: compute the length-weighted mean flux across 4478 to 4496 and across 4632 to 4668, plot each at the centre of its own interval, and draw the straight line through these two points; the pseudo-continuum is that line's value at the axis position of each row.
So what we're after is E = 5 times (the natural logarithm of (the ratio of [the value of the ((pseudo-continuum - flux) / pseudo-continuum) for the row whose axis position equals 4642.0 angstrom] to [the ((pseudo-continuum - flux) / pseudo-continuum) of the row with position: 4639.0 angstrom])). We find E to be -3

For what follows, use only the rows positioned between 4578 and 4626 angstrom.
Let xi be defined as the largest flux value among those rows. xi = 13.7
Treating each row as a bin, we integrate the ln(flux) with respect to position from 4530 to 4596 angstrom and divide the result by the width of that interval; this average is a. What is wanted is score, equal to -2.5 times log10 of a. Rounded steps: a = 2.55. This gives -1.02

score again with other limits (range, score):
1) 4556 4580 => -1.03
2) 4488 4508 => -1.05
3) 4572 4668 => -1.02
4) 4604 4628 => -1.02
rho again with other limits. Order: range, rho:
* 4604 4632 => 0.20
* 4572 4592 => 0.13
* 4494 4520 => 0.37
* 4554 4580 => 0.24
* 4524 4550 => 0.74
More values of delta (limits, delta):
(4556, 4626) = 5.61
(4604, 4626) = 5.57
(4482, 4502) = 5.72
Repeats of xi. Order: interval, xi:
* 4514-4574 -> 13.6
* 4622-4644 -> 12.7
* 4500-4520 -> 13.5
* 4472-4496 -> 14.5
